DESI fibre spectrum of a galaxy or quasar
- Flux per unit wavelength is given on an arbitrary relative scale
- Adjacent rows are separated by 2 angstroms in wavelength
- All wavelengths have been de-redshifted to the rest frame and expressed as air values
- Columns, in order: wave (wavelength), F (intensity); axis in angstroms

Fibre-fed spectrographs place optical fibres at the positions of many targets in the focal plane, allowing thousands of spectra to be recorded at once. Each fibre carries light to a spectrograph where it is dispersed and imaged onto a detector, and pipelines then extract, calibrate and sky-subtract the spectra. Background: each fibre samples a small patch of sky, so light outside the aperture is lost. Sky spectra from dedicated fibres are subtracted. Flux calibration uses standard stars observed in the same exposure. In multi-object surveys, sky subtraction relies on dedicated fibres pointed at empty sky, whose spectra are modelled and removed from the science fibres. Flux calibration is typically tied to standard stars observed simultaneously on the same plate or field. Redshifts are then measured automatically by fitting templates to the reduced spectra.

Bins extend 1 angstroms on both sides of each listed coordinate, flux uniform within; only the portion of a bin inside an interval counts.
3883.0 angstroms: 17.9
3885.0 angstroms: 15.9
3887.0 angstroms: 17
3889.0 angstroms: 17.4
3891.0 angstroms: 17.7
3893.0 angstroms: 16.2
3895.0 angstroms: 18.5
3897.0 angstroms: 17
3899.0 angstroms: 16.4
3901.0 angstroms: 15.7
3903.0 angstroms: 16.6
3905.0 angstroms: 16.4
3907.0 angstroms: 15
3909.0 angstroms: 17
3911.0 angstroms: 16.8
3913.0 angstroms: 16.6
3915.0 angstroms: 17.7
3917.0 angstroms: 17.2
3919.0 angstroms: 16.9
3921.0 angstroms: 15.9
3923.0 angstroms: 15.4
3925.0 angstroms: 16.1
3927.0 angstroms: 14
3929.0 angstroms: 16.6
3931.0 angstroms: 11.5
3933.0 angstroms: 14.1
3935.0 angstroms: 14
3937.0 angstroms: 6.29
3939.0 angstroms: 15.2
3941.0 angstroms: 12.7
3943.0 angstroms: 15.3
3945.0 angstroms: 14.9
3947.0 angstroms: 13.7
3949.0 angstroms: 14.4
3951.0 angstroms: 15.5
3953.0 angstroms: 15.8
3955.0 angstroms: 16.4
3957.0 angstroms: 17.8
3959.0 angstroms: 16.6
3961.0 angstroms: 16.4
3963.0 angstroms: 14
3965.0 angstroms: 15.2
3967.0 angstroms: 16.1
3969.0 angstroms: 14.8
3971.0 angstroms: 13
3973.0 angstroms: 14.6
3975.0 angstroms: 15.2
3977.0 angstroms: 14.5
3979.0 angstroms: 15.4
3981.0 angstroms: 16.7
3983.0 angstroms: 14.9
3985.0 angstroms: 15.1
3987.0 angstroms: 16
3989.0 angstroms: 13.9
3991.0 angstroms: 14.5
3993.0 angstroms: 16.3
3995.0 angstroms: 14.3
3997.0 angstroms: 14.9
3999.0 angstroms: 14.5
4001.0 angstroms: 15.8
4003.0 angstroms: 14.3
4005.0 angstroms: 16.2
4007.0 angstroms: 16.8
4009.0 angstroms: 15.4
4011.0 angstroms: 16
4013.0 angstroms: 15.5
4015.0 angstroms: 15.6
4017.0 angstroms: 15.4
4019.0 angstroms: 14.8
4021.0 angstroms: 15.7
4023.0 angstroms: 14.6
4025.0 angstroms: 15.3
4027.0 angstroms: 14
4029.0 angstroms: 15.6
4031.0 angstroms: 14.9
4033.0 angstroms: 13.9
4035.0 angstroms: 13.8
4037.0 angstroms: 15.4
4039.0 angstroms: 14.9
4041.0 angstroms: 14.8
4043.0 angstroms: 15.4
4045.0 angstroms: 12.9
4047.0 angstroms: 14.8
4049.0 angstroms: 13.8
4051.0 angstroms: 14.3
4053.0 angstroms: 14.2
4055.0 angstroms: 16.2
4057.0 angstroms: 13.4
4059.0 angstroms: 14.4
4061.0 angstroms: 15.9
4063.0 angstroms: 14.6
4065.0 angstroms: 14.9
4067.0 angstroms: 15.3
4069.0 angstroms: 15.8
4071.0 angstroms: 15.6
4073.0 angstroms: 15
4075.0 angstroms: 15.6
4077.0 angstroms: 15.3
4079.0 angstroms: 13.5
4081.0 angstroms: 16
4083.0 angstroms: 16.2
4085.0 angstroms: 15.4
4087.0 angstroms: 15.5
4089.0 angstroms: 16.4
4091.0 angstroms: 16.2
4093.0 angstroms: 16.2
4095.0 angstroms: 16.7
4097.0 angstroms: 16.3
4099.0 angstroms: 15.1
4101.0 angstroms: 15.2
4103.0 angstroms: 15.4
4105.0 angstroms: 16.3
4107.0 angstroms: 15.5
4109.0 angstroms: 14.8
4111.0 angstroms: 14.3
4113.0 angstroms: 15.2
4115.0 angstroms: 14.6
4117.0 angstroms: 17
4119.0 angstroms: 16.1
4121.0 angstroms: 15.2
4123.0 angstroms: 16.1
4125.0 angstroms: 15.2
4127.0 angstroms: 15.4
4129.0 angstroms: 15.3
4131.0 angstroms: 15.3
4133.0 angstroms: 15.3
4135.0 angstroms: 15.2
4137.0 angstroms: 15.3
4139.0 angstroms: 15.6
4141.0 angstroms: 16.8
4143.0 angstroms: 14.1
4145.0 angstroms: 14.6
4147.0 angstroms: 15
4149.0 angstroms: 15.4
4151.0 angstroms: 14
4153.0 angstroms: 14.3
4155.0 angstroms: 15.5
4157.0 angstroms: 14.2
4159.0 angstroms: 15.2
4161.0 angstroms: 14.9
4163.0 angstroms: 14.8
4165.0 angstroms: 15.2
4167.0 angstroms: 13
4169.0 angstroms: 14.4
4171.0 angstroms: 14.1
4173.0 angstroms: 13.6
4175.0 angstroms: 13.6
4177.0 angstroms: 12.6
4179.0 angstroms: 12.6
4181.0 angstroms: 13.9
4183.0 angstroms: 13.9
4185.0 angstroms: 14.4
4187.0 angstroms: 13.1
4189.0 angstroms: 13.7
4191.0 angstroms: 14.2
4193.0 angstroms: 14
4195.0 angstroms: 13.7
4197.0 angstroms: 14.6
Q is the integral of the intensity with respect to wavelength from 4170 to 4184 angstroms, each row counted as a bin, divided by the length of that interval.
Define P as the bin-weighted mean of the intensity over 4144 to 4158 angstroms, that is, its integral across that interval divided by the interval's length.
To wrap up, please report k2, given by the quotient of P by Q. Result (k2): 1.09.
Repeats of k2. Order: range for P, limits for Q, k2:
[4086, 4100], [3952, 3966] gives 1.00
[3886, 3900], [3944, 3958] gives 1.11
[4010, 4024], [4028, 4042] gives 1.04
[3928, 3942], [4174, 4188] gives 0.96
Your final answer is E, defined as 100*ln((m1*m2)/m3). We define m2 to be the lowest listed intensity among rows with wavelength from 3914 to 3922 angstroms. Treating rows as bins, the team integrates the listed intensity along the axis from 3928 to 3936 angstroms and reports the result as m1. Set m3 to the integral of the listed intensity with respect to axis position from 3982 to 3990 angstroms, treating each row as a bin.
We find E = 270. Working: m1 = 112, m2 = 15.9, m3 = 120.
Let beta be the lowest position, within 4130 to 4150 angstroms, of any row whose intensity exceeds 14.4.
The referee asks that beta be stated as 4131.0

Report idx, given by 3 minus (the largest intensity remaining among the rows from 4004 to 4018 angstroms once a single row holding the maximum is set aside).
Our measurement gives -13.20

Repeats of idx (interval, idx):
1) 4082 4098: -13.40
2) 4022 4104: -13.40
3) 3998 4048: -13.20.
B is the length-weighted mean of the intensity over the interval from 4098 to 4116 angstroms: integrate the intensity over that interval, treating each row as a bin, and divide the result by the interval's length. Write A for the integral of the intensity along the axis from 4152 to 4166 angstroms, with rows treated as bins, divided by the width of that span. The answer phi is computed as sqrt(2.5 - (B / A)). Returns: 1.22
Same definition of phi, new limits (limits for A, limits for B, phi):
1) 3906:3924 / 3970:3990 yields 1.26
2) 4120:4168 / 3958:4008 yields 1.22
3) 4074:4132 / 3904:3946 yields 1.24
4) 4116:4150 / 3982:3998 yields 1.24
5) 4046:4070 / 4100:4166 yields 1.21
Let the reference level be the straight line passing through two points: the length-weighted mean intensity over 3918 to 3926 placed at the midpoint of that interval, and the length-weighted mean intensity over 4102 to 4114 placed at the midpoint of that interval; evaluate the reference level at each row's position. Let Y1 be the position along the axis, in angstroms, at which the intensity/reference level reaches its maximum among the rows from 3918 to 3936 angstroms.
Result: 3919.0 angstroms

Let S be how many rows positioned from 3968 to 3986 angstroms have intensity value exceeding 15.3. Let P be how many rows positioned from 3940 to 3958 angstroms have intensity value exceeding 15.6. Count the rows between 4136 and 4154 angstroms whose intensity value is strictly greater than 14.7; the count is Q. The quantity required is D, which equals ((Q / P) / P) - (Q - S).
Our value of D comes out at -2.4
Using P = 3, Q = 5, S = 2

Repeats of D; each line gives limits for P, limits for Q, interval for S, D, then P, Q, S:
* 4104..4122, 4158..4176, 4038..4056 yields -1.6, 3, 4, 2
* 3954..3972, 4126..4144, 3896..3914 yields 0.3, 5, 8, 8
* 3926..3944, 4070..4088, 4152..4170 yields 1.0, 1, 8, 1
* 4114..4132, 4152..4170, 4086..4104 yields 2.6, 3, 5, 7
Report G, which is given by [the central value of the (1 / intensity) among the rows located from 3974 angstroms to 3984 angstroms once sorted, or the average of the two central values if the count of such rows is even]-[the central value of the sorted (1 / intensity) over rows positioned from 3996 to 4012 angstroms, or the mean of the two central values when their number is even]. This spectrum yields 0.002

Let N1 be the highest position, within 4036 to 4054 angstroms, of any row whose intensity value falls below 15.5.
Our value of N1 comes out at 4053.0 angstroms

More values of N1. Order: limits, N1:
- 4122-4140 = 4137.0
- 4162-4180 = 4179.0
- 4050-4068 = 4067.0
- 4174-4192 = 4191.0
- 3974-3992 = 3991.0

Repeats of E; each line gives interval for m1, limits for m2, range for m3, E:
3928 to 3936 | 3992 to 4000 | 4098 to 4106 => 256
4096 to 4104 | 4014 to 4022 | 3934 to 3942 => 295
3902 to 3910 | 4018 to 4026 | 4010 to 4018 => 272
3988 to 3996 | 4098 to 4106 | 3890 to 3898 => 255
